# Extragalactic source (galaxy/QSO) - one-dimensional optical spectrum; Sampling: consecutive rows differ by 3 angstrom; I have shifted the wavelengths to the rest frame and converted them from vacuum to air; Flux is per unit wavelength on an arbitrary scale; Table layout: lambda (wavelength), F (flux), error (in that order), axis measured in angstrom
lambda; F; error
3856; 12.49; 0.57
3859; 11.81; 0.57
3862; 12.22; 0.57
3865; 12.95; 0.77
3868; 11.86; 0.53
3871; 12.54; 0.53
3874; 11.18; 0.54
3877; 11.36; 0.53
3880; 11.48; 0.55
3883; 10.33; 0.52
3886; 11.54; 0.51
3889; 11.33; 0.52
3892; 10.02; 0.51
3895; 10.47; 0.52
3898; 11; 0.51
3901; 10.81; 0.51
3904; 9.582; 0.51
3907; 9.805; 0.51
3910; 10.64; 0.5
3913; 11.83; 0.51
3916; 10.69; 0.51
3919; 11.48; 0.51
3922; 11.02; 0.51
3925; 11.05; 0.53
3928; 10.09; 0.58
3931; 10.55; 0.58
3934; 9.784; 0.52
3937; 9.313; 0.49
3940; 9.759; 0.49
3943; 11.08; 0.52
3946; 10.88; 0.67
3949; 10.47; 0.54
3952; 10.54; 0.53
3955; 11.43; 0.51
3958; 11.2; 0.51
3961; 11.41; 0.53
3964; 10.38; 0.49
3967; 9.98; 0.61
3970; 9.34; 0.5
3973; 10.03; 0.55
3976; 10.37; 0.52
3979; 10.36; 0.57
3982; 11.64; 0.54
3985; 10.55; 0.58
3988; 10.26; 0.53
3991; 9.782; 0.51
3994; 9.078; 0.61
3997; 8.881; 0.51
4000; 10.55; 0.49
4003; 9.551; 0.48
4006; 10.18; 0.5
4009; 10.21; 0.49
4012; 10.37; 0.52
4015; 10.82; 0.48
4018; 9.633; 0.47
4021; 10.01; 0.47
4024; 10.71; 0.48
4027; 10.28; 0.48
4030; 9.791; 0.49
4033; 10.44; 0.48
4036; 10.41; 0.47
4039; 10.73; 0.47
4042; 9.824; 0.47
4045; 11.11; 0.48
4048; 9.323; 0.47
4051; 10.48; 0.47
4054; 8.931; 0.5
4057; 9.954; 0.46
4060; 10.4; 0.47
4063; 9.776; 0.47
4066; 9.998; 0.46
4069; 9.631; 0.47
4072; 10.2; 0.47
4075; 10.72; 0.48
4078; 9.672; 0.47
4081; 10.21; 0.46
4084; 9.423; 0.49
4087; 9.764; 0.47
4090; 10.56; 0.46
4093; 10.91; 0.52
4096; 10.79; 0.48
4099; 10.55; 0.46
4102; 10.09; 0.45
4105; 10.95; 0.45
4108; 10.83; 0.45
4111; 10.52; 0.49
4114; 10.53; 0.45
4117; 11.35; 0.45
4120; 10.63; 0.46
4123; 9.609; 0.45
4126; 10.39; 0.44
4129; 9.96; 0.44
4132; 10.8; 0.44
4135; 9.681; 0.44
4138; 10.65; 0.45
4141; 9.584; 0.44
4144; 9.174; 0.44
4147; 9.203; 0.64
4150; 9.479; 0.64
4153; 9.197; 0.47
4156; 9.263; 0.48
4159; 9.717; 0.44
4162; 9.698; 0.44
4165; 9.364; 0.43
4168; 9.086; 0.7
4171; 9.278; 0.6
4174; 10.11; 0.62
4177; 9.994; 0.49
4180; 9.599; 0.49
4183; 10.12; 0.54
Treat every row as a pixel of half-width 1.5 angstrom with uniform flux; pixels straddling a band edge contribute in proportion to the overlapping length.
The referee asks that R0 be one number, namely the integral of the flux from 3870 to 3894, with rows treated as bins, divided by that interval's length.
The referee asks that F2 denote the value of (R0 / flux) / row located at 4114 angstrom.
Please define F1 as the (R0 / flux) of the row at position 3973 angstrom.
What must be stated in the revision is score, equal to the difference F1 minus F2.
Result 0.05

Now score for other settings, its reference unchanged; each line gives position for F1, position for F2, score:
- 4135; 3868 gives 0.21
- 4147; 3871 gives 0.32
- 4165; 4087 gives 0.05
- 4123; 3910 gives 0.11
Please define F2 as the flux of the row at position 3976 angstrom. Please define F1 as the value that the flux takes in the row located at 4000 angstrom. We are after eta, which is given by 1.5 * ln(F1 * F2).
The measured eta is 7.04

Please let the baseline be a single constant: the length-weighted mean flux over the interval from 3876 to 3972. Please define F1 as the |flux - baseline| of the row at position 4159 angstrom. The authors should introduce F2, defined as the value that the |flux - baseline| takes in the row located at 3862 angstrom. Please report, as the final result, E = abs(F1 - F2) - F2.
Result -0.9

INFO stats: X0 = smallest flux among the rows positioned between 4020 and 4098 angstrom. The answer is 8.931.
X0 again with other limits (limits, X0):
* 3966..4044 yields 8.881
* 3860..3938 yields 9.313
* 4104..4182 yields 9.086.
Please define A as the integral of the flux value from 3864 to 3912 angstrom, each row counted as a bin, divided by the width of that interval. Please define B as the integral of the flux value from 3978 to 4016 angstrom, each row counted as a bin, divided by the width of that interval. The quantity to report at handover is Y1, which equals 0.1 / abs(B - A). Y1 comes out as 0.1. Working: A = 11.0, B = 10.2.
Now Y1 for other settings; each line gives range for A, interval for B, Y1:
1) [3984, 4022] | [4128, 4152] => 0.5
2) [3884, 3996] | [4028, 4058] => 0.2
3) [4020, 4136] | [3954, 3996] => 0.8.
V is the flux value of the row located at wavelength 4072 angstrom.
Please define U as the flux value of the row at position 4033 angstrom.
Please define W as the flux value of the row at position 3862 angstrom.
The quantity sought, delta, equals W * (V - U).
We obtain -3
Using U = 10.44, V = 10.2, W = 12.22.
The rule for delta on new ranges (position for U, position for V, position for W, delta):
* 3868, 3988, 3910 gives -17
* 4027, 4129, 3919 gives -4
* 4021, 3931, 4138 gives 6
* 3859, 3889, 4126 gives -5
